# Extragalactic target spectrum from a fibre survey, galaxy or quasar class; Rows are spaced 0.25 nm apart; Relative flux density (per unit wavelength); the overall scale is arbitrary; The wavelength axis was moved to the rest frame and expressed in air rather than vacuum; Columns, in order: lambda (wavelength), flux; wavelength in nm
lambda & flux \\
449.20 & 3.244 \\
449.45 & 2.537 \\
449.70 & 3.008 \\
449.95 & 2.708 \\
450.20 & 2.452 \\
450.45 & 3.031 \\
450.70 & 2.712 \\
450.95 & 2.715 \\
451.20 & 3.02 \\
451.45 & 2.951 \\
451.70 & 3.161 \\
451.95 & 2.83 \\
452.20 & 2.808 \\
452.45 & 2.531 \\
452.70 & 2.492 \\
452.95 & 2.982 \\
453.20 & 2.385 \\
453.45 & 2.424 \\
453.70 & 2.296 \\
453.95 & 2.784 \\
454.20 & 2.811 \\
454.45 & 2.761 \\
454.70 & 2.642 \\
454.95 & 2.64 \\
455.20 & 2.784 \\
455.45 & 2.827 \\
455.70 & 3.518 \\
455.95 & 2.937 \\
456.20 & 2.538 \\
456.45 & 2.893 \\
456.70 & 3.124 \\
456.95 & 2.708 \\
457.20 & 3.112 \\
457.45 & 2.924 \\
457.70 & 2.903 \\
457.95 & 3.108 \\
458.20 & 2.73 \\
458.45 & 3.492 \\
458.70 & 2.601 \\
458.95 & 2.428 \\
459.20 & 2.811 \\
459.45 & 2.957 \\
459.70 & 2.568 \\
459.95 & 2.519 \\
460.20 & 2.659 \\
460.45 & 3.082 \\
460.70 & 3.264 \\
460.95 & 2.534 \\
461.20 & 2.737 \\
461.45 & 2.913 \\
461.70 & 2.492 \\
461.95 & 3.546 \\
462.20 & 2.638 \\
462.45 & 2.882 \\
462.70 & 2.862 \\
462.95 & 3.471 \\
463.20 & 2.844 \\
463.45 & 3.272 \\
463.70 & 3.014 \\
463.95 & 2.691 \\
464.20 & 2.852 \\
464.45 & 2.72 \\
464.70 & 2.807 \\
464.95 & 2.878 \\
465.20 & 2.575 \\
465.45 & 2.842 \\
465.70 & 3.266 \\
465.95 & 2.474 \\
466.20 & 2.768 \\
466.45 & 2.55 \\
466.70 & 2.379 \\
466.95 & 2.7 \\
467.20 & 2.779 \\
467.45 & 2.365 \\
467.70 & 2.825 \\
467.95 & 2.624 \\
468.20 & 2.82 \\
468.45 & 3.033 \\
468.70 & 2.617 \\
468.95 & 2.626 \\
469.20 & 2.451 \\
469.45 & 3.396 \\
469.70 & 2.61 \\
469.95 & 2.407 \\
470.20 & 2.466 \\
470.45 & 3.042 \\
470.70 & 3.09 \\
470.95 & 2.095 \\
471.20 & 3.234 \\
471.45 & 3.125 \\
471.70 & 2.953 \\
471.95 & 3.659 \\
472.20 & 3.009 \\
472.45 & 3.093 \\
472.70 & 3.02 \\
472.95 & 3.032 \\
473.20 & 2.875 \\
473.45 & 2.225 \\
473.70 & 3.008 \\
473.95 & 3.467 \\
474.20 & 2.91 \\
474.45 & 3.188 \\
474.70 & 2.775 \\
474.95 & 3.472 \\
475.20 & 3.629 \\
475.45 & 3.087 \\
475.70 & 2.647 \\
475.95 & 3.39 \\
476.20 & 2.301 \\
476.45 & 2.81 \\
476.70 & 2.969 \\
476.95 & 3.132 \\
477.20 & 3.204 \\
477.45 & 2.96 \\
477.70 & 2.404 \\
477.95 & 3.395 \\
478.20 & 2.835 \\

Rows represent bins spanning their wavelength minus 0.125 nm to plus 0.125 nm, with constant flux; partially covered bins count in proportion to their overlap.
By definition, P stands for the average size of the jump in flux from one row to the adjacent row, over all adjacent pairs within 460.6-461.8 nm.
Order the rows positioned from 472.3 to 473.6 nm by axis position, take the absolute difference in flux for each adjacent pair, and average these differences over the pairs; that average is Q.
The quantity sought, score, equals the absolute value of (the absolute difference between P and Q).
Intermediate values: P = 0.38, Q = 0.22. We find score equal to 0.16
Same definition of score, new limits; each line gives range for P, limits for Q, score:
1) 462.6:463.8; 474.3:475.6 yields 0.03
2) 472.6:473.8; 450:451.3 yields 0.10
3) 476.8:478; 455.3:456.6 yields 0.04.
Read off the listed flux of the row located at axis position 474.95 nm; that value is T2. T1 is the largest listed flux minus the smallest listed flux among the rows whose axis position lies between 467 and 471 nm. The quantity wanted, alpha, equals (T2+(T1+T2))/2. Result 4.1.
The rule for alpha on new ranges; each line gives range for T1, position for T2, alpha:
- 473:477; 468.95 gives 3.3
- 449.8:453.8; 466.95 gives 3.1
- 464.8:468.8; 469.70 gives 3.1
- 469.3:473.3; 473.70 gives 3.8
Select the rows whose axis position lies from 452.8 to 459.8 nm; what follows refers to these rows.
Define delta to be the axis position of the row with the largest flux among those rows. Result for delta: 455.70 nm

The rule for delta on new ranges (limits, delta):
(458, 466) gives 461.95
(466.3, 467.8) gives 467.70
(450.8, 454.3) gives 451.70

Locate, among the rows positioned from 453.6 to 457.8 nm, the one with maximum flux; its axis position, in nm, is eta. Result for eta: 455.70 nm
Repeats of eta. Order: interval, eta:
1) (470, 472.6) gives 471.95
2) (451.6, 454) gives 451.70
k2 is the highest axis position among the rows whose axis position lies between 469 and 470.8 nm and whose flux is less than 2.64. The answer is 470.20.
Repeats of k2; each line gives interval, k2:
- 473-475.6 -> 473.45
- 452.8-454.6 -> 453.70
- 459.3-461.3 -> 460.95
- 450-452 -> 450.20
